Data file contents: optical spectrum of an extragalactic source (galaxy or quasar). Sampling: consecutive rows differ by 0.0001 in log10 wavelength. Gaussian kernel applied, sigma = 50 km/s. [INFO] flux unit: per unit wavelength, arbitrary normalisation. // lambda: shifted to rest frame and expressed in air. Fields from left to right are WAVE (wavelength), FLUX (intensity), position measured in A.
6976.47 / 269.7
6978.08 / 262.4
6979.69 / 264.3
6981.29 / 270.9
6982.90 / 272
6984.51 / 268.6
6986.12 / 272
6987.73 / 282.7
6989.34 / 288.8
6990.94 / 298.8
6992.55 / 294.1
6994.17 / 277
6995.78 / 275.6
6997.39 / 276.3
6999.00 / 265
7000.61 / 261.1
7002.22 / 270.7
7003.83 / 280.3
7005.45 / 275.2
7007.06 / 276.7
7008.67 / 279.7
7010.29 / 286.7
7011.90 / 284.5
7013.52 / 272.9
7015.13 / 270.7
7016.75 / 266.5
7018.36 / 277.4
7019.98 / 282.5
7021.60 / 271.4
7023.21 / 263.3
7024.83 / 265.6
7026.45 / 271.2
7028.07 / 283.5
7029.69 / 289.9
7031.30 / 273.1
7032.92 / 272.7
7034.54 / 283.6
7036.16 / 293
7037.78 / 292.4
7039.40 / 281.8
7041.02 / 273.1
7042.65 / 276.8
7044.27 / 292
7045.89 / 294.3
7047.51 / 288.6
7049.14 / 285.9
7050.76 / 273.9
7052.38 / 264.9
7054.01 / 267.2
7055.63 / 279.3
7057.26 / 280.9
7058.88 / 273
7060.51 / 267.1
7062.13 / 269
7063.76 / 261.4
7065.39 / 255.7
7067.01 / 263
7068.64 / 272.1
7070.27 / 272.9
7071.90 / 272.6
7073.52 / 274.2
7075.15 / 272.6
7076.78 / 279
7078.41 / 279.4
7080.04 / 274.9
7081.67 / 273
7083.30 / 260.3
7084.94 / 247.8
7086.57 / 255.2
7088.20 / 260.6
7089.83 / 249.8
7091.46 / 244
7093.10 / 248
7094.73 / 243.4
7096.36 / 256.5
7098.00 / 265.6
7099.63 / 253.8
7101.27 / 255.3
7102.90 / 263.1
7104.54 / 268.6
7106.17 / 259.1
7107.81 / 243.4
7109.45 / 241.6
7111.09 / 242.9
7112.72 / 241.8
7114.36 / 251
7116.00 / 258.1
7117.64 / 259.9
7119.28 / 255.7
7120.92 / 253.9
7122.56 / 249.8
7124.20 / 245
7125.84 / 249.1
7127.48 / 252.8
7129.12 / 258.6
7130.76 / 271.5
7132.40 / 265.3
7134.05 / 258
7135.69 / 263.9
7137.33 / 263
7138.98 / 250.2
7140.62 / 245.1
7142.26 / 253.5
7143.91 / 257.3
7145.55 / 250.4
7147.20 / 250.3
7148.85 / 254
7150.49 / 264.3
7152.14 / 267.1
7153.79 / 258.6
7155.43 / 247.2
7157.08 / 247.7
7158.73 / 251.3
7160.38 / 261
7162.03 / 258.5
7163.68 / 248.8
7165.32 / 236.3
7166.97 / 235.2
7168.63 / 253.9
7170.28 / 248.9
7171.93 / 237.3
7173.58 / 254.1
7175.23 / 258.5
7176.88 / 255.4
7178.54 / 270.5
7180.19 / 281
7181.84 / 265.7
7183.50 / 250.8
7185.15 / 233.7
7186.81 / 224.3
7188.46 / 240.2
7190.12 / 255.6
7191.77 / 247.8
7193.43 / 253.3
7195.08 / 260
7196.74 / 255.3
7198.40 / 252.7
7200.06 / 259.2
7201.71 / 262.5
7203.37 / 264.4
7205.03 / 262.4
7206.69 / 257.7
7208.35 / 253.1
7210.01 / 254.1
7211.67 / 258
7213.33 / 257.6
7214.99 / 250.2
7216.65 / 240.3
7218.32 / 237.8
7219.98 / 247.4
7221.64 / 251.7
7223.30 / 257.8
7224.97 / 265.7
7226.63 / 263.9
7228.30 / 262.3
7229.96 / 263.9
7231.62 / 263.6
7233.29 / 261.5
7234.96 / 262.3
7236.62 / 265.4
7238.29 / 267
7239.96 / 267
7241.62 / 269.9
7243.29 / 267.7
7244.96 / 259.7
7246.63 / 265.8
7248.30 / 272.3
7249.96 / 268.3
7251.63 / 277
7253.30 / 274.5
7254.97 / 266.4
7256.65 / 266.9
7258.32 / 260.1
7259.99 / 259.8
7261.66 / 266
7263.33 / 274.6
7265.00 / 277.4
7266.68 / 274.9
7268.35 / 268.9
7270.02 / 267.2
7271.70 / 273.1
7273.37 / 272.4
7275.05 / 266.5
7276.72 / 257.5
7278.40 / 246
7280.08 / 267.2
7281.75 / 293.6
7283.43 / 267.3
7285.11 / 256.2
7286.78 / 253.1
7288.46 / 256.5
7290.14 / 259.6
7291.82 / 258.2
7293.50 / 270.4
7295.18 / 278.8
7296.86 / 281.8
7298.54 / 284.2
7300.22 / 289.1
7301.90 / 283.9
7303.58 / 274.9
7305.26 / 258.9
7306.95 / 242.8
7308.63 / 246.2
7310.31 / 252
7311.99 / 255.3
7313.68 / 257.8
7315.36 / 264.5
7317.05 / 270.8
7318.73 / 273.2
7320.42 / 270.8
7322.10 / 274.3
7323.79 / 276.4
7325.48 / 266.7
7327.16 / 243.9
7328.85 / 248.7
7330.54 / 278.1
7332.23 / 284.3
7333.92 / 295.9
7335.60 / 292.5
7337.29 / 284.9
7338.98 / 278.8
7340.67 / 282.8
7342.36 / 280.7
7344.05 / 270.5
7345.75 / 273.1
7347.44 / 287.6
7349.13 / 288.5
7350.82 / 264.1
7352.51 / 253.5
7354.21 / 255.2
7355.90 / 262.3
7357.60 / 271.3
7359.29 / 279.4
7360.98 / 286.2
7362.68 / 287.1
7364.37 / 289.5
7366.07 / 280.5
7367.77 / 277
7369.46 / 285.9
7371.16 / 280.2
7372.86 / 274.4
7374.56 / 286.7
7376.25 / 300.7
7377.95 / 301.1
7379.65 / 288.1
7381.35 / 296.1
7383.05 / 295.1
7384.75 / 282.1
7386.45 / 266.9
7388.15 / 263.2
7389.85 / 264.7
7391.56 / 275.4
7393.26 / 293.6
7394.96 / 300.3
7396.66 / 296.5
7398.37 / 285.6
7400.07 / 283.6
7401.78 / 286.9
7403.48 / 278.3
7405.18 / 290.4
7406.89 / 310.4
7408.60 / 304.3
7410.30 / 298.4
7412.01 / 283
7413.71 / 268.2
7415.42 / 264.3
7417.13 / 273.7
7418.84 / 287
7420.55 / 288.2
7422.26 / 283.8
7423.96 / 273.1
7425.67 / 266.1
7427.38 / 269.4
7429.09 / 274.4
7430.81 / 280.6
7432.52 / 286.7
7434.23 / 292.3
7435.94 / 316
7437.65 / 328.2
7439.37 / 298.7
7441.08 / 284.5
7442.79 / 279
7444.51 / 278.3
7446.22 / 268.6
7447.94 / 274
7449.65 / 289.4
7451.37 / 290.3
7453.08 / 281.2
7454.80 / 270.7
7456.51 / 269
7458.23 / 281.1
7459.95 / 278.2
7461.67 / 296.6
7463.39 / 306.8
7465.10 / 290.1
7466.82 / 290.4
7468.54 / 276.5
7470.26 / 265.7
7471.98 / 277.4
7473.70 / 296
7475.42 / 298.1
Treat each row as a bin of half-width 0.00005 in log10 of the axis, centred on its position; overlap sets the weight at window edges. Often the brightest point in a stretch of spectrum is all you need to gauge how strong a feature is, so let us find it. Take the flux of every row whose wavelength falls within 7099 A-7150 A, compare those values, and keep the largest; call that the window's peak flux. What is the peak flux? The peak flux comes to 271.5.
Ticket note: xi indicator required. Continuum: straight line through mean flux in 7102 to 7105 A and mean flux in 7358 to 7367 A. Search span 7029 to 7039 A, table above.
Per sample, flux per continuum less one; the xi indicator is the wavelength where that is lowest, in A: 7032.92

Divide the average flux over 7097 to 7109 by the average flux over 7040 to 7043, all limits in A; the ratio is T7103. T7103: 0.94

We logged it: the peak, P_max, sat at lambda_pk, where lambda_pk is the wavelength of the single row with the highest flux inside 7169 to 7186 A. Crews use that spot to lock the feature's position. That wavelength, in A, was 7180.19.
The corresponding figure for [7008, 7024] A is 7010.29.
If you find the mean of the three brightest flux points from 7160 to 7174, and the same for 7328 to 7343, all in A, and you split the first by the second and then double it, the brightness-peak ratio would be 1.77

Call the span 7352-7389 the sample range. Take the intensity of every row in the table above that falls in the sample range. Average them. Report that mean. 280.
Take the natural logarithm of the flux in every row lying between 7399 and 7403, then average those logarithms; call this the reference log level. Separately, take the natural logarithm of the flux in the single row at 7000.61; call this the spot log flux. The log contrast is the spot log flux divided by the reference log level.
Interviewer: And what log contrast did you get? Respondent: 0.98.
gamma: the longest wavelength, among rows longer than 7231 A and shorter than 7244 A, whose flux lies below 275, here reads 7243.29 A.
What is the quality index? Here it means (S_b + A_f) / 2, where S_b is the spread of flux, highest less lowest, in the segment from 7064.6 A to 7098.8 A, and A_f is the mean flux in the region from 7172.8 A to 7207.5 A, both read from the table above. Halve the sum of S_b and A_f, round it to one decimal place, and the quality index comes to 145.7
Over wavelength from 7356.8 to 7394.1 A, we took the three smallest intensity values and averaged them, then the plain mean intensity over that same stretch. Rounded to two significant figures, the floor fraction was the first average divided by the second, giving 0.94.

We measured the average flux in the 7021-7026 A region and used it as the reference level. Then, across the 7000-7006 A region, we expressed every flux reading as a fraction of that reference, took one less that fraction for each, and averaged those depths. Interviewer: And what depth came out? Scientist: -0.019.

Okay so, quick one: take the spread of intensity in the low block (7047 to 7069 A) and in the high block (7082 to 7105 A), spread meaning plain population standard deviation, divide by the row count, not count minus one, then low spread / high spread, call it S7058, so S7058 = 1.2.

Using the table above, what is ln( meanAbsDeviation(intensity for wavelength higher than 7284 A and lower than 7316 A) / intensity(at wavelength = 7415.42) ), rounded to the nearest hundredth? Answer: -3.11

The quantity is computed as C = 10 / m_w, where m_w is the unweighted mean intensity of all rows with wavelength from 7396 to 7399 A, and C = 0.0344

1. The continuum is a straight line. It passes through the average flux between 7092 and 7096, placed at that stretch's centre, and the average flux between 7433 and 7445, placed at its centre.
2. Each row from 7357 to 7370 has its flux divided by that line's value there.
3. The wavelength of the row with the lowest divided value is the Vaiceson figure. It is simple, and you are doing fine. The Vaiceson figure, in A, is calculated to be 7357.60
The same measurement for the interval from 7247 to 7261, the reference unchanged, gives 7259.99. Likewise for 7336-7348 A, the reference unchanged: 7344.05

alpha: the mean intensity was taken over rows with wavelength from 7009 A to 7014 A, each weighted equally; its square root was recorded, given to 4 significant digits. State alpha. 16.77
